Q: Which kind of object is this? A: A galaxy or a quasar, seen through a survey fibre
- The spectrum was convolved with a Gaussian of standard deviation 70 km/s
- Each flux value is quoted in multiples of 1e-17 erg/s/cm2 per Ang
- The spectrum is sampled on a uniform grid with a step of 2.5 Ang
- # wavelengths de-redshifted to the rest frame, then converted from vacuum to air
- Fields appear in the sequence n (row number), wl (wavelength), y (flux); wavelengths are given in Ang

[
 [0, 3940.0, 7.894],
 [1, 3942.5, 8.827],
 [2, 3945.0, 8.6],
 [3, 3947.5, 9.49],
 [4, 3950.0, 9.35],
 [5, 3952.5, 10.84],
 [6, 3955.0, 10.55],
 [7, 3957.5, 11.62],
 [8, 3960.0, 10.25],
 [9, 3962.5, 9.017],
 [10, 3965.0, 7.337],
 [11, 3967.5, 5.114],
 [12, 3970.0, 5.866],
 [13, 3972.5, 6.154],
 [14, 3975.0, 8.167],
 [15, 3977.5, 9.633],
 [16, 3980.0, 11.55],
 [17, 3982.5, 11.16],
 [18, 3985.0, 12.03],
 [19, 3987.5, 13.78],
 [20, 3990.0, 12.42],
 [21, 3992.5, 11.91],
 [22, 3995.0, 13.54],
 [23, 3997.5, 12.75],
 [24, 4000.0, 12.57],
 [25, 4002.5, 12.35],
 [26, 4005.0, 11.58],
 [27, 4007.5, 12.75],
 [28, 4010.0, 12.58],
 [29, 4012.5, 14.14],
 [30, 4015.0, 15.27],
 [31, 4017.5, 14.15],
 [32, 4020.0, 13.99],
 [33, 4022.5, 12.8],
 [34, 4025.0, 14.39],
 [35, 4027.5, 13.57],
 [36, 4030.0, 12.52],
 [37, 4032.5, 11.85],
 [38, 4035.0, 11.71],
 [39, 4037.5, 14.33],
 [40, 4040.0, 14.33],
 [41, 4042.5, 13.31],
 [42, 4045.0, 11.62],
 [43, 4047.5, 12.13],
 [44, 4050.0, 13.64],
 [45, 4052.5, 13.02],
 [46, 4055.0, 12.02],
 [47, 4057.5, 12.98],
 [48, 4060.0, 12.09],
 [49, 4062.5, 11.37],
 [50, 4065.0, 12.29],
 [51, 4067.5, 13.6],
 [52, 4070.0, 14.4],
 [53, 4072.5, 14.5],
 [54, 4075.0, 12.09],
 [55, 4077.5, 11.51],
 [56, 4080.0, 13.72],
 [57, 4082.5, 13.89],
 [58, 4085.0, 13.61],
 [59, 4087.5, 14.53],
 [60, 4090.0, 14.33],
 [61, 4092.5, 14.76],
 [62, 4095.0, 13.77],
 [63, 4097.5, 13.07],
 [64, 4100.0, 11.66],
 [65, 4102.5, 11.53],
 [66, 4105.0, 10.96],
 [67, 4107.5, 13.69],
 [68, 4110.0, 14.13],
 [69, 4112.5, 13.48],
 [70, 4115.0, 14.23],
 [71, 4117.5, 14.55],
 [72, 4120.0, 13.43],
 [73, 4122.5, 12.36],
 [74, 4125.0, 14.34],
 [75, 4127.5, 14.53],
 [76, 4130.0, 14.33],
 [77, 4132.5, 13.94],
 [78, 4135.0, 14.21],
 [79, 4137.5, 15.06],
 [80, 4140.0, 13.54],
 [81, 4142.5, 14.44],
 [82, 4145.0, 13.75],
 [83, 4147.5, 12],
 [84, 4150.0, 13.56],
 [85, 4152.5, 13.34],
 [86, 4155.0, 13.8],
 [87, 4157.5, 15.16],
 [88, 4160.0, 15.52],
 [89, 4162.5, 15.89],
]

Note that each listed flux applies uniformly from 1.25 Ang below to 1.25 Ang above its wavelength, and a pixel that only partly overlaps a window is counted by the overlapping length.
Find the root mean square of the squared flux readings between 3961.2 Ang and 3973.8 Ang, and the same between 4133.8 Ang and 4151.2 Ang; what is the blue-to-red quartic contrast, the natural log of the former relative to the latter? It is -1.3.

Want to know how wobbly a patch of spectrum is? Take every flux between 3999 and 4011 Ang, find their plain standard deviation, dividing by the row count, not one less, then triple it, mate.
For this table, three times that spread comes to 1.2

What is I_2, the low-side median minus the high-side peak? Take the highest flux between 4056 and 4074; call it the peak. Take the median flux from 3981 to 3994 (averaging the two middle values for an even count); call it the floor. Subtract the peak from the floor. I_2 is -2.5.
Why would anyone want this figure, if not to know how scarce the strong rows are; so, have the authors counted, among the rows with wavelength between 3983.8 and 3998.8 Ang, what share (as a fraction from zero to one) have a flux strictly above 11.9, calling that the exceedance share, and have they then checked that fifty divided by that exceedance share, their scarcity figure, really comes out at 50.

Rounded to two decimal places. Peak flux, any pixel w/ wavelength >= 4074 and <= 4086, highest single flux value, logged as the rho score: 13.89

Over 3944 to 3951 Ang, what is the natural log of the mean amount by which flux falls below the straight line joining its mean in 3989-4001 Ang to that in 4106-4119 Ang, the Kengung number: 1.08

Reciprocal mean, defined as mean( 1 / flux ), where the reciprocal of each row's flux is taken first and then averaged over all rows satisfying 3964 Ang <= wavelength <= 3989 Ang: 0.122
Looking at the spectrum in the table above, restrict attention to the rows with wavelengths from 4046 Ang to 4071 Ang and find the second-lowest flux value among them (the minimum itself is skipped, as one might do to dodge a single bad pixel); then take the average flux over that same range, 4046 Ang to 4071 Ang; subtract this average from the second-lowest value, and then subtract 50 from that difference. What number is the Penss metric -50.7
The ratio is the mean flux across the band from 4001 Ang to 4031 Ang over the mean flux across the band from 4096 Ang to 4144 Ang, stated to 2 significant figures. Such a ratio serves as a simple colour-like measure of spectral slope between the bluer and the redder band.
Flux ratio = 0.98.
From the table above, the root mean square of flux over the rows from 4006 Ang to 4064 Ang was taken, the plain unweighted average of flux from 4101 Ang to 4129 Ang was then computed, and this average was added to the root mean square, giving 26.5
